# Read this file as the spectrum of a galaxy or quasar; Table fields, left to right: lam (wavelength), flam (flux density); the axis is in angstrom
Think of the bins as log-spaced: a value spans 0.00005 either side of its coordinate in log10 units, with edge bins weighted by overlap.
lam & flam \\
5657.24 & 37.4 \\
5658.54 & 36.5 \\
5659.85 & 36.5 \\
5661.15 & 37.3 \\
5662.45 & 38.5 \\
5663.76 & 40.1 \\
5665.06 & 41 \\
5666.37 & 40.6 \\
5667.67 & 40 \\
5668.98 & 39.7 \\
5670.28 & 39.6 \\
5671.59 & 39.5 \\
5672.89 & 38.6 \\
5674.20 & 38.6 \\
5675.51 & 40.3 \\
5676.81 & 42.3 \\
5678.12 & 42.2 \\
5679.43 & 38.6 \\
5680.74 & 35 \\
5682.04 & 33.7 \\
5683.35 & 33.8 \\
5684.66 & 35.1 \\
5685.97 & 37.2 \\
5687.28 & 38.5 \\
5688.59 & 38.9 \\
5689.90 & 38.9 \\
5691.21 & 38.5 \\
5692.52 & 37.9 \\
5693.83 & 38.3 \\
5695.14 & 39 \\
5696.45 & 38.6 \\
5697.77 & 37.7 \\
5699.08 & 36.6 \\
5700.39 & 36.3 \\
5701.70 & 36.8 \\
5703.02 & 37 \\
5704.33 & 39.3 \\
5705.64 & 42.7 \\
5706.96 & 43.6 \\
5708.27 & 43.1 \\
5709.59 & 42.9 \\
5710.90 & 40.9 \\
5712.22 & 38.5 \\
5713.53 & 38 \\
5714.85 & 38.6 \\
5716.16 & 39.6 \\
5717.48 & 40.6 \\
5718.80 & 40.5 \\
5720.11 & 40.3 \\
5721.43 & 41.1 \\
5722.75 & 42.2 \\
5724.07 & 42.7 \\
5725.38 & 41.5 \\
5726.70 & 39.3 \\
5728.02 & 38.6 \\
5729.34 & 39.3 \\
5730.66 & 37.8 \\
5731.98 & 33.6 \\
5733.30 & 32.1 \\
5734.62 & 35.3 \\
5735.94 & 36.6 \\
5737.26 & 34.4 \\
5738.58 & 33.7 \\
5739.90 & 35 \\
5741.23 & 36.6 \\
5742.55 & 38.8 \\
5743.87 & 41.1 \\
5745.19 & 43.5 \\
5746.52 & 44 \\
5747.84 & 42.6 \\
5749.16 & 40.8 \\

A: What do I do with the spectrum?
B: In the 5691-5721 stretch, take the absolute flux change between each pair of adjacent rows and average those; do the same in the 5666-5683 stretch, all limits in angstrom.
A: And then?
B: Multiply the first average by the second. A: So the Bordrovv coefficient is 1.1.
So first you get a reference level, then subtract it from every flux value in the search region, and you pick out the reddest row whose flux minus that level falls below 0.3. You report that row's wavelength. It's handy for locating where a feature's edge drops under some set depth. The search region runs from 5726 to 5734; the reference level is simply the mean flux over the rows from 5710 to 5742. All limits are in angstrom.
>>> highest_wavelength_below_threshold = 5733.30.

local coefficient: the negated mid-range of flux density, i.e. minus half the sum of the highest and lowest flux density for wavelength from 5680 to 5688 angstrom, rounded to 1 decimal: -36.1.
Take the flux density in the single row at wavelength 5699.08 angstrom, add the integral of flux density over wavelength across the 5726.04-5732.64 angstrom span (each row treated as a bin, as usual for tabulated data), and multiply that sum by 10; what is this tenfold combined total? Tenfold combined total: 2854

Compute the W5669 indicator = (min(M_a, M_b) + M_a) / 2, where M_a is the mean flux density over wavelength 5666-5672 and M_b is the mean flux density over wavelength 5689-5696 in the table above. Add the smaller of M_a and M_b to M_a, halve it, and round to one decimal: 39.2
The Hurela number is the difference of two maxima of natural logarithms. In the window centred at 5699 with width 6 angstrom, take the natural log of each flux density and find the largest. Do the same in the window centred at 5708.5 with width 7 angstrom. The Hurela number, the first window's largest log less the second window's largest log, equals -0.12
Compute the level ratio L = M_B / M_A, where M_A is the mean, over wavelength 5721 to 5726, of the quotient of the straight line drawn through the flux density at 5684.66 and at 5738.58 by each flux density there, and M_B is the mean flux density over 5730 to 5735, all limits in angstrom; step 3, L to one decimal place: 42.6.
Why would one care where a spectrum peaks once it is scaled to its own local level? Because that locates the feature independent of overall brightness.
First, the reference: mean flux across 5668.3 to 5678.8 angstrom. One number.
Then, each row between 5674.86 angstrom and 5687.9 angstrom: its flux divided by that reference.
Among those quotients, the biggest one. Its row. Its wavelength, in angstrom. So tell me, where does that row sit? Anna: 5676.81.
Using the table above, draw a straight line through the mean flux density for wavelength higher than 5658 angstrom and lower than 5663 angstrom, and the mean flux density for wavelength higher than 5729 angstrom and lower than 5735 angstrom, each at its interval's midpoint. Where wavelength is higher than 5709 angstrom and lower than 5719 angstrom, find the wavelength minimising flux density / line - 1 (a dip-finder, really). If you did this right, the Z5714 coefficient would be 5713.53 angstrom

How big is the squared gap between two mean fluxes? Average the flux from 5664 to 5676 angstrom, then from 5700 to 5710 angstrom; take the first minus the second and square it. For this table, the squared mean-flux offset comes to 0.2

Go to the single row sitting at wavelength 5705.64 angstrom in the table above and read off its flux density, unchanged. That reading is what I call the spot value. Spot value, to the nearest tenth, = 42.7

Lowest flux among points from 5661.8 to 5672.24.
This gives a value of 38.5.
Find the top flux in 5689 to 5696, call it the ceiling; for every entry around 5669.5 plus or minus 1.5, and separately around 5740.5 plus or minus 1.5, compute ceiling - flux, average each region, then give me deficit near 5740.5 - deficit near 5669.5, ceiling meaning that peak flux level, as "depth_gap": 3.9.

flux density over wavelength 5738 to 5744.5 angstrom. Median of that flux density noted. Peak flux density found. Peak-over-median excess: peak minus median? 4.5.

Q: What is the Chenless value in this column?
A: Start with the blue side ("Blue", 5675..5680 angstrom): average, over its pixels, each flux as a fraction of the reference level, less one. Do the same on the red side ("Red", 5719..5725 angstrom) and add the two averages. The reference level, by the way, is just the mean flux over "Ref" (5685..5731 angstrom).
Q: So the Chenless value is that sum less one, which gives -0.91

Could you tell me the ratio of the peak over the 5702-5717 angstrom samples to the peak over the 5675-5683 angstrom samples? 1.03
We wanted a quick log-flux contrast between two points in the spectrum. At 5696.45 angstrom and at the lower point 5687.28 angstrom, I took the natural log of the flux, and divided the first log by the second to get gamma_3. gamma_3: 1.00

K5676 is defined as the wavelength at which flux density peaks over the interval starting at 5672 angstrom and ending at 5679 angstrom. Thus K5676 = 5676.81 angstrom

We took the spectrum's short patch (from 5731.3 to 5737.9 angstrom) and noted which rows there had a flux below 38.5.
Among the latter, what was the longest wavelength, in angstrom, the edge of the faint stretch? 5737.26 angstrom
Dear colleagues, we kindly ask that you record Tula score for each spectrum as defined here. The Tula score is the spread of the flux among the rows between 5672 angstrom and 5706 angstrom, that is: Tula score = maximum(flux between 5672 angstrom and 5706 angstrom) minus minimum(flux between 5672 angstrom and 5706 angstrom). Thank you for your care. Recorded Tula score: 9.0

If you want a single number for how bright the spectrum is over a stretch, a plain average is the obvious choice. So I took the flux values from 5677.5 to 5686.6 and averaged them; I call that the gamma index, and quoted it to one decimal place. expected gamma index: 36.5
